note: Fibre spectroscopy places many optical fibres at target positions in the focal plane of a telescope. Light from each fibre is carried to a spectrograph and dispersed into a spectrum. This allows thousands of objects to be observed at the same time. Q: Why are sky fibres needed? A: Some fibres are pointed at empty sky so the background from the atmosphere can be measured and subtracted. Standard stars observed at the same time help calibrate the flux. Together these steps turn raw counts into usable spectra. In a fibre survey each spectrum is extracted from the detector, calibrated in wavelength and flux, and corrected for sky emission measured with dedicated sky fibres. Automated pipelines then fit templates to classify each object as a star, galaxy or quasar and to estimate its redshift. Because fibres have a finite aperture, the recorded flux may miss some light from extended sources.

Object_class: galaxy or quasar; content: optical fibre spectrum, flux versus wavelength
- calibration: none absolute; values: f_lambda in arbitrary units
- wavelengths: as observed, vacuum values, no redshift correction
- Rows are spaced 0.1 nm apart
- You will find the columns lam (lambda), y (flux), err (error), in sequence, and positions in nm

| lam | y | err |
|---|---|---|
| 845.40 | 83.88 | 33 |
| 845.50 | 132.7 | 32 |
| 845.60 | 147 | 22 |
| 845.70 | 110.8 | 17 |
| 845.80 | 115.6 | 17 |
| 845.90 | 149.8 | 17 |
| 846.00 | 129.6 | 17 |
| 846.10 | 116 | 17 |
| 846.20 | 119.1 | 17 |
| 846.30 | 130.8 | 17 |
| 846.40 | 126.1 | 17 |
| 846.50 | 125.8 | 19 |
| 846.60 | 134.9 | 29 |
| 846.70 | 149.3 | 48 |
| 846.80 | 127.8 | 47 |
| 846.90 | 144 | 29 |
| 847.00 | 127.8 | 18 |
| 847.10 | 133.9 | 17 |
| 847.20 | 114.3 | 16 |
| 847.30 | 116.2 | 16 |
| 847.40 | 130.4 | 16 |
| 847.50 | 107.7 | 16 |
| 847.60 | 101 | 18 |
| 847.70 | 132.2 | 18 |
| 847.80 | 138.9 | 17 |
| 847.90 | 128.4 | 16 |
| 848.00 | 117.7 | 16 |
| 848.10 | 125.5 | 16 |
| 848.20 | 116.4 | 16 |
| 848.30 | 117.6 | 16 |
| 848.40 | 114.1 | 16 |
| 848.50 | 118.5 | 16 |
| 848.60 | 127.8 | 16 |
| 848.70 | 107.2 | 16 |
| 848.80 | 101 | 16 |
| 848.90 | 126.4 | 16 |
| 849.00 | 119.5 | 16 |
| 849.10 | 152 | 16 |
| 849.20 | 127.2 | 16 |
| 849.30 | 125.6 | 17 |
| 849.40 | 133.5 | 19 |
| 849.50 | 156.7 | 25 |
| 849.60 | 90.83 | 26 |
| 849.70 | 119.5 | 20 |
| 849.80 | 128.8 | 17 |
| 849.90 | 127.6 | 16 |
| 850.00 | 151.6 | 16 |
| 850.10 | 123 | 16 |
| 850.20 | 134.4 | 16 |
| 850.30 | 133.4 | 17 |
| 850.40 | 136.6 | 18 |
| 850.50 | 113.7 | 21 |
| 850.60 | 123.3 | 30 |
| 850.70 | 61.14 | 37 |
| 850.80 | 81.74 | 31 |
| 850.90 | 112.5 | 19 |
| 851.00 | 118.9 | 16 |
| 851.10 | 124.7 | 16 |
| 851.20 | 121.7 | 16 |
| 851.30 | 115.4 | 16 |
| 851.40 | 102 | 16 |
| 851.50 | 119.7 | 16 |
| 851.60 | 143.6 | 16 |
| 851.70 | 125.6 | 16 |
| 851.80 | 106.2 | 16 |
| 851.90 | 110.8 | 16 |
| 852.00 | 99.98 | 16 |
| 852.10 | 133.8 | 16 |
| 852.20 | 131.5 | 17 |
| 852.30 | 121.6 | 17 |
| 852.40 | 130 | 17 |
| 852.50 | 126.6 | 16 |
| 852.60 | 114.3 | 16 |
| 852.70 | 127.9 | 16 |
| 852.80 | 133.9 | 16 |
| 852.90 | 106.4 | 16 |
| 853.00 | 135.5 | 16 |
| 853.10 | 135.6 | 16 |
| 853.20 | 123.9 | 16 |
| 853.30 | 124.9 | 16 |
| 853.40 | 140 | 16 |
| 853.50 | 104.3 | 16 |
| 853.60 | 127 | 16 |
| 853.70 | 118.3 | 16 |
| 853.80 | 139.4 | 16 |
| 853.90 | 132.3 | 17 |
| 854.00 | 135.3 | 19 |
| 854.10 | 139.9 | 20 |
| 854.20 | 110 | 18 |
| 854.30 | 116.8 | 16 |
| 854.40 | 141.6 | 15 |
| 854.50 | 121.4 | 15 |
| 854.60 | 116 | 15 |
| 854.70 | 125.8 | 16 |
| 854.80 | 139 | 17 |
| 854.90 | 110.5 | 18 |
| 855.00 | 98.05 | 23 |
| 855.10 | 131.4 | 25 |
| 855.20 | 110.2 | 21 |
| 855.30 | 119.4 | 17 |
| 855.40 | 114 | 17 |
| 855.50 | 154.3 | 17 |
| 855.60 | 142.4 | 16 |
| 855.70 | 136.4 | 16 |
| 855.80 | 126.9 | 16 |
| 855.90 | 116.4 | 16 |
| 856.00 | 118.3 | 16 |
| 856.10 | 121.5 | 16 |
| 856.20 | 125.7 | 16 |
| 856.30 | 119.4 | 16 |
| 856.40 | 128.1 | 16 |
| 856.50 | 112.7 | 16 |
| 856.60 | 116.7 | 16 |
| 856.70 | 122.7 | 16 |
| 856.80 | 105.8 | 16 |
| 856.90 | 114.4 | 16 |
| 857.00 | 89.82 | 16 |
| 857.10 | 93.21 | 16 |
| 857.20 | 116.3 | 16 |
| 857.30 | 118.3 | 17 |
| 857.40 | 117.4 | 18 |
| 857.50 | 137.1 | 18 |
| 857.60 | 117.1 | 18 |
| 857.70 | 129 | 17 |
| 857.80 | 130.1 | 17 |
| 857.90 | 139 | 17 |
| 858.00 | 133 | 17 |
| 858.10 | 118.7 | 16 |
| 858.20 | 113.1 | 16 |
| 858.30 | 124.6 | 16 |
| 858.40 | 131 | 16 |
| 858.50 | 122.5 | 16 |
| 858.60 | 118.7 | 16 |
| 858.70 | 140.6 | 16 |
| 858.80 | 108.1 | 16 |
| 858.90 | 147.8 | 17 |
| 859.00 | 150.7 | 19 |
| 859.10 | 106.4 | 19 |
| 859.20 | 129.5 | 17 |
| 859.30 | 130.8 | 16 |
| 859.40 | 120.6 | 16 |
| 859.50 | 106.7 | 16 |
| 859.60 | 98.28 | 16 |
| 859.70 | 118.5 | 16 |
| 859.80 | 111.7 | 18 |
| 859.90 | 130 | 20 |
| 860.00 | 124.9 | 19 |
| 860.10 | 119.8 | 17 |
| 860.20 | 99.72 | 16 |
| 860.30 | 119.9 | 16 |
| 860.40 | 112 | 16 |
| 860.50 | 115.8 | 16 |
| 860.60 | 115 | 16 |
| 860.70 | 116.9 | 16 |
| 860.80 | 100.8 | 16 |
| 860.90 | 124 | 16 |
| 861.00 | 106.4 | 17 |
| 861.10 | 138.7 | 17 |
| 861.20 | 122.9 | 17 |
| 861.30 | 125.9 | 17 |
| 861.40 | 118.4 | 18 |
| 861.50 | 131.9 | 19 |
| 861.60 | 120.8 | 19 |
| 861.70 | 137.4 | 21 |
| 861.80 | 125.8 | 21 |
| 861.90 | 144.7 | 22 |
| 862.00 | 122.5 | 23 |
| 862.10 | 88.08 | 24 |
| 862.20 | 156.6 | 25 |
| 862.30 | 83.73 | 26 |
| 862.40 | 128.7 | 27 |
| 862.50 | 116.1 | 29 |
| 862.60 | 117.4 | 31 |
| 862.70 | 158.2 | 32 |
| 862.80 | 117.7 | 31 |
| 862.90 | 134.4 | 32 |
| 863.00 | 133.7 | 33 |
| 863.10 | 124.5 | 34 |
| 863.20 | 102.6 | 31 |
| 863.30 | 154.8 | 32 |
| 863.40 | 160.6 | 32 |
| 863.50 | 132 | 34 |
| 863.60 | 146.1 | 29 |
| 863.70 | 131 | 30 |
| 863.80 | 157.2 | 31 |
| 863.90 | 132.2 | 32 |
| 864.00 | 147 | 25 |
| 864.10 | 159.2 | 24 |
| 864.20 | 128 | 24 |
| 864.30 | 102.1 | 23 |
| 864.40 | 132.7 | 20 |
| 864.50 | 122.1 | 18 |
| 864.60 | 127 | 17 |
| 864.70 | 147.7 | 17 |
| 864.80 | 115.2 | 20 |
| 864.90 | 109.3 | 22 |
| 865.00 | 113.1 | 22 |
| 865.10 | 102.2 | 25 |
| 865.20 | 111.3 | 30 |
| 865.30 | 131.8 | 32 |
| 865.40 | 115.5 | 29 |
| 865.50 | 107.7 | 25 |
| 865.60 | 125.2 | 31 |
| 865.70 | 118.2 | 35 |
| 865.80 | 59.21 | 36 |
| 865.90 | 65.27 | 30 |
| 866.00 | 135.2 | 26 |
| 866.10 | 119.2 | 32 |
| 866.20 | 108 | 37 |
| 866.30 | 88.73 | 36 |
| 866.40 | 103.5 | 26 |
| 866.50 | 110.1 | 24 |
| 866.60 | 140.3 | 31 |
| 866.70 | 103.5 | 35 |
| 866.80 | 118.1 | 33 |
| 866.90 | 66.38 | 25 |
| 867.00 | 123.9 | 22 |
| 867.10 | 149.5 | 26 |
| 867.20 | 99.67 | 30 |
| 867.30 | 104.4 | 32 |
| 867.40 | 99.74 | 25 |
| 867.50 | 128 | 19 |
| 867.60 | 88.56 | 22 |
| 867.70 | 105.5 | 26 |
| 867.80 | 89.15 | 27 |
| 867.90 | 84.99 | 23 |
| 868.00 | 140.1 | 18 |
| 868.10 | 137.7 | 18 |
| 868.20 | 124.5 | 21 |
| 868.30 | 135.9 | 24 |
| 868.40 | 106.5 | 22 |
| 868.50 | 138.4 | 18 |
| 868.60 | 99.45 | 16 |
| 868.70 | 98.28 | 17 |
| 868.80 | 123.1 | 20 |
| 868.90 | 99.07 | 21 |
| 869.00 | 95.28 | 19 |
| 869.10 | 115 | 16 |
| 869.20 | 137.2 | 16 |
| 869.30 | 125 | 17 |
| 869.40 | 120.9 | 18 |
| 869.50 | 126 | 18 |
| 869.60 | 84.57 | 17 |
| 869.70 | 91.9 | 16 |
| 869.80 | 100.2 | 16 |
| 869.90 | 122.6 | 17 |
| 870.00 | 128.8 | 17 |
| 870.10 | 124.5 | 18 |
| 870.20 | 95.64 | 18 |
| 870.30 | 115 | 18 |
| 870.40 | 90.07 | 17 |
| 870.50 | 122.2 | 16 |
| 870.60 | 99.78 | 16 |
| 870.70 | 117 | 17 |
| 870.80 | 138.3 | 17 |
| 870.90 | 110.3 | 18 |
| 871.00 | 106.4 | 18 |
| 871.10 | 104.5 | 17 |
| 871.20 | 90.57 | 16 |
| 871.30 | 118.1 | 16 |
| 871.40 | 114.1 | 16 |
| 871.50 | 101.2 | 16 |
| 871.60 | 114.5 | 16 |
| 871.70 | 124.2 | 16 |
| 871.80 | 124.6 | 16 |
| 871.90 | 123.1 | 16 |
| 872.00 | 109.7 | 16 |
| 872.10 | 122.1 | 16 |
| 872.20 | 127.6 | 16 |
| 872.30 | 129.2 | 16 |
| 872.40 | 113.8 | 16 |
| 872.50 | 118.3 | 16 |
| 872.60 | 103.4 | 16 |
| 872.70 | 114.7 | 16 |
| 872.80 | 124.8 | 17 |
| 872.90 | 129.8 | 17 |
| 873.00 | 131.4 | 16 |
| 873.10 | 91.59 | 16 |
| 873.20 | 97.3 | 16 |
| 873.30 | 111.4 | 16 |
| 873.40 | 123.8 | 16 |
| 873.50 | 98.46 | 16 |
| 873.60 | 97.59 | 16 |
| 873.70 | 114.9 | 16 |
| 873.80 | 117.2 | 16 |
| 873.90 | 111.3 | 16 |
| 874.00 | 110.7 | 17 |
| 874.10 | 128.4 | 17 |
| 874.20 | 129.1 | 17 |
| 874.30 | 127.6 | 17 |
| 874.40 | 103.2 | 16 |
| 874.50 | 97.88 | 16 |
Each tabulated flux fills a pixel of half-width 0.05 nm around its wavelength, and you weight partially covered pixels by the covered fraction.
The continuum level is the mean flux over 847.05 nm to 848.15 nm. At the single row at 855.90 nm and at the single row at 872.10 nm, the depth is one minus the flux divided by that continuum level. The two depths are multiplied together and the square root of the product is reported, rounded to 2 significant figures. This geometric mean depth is 0.011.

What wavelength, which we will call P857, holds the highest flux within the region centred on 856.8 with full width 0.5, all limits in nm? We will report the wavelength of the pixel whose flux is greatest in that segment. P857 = 856.70 nm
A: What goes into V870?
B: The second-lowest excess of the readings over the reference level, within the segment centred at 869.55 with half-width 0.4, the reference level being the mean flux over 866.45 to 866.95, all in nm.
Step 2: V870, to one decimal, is -15.8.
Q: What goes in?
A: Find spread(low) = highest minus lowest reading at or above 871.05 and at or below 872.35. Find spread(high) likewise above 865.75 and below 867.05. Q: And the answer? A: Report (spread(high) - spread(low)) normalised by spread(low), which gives 1.1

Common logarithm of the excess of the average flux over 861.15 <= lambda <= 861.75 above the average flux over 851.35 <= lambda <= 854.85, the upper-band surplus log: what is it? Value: 0.2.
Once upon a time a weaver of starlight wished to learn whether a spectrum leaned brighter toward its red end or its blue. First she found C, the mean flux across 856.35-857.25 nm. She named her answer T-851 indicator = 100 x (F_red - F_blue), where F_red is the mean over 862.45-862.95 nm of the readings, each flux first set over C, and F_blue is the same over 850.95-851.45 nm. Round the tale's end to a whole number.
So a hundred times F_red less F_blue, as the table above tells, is 11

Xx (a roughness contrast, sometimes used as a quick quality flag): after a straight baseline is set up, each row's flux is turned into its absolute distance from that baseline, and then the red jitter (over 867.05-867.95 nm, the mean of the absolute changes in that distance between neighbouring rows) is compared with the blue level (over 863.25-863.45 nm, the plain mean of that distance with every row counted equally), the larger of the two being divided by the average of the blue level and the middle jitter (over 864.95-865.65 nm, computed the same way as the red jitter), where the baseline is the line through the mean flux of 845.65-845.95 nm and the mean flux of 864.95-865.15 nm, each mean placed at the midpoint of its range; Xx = 1.64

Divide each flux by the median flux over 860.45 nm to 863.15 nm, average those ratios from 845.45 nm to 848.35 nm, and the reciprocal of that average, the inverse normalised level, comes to 0.97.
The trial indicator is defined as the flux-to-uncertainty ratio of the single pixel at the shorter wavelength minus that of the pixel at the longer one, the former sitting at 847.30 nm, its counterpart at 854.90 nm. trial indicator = 1.1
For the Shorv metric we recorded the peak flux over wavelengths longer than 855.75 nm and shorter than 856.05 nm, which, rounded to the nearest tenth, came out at 126.9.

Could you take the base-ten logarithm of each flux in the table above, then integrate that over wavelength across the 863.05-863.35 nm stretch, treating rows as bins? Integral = 0.630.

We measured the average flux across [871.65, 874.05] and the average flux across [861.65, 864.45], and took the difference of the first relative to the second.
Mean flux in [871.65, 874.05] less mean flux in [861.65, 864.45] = -16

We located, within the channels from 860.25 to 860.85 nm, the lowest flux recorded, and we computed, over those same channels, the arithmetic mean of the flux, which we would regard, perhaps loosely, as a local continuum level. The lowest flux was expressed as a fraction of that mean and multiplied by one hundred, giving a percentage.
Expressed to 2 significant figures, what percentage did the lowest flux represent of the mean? 89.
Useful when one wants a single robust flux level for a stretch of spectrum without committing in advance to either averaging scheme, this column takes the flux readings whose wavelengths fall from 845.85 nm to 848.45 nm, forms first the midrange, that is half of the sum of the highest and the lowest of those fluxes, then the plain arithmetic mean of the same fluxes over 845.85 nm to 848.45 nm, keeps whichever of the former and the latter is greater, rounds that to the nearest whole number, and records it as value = 126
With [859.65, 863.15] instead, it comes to 122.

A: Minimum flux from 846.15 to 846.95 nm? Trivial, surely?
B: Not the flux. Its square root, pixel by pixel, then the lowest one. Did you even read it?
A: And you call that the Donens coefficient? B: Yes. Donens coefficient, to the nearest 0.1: 10.9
